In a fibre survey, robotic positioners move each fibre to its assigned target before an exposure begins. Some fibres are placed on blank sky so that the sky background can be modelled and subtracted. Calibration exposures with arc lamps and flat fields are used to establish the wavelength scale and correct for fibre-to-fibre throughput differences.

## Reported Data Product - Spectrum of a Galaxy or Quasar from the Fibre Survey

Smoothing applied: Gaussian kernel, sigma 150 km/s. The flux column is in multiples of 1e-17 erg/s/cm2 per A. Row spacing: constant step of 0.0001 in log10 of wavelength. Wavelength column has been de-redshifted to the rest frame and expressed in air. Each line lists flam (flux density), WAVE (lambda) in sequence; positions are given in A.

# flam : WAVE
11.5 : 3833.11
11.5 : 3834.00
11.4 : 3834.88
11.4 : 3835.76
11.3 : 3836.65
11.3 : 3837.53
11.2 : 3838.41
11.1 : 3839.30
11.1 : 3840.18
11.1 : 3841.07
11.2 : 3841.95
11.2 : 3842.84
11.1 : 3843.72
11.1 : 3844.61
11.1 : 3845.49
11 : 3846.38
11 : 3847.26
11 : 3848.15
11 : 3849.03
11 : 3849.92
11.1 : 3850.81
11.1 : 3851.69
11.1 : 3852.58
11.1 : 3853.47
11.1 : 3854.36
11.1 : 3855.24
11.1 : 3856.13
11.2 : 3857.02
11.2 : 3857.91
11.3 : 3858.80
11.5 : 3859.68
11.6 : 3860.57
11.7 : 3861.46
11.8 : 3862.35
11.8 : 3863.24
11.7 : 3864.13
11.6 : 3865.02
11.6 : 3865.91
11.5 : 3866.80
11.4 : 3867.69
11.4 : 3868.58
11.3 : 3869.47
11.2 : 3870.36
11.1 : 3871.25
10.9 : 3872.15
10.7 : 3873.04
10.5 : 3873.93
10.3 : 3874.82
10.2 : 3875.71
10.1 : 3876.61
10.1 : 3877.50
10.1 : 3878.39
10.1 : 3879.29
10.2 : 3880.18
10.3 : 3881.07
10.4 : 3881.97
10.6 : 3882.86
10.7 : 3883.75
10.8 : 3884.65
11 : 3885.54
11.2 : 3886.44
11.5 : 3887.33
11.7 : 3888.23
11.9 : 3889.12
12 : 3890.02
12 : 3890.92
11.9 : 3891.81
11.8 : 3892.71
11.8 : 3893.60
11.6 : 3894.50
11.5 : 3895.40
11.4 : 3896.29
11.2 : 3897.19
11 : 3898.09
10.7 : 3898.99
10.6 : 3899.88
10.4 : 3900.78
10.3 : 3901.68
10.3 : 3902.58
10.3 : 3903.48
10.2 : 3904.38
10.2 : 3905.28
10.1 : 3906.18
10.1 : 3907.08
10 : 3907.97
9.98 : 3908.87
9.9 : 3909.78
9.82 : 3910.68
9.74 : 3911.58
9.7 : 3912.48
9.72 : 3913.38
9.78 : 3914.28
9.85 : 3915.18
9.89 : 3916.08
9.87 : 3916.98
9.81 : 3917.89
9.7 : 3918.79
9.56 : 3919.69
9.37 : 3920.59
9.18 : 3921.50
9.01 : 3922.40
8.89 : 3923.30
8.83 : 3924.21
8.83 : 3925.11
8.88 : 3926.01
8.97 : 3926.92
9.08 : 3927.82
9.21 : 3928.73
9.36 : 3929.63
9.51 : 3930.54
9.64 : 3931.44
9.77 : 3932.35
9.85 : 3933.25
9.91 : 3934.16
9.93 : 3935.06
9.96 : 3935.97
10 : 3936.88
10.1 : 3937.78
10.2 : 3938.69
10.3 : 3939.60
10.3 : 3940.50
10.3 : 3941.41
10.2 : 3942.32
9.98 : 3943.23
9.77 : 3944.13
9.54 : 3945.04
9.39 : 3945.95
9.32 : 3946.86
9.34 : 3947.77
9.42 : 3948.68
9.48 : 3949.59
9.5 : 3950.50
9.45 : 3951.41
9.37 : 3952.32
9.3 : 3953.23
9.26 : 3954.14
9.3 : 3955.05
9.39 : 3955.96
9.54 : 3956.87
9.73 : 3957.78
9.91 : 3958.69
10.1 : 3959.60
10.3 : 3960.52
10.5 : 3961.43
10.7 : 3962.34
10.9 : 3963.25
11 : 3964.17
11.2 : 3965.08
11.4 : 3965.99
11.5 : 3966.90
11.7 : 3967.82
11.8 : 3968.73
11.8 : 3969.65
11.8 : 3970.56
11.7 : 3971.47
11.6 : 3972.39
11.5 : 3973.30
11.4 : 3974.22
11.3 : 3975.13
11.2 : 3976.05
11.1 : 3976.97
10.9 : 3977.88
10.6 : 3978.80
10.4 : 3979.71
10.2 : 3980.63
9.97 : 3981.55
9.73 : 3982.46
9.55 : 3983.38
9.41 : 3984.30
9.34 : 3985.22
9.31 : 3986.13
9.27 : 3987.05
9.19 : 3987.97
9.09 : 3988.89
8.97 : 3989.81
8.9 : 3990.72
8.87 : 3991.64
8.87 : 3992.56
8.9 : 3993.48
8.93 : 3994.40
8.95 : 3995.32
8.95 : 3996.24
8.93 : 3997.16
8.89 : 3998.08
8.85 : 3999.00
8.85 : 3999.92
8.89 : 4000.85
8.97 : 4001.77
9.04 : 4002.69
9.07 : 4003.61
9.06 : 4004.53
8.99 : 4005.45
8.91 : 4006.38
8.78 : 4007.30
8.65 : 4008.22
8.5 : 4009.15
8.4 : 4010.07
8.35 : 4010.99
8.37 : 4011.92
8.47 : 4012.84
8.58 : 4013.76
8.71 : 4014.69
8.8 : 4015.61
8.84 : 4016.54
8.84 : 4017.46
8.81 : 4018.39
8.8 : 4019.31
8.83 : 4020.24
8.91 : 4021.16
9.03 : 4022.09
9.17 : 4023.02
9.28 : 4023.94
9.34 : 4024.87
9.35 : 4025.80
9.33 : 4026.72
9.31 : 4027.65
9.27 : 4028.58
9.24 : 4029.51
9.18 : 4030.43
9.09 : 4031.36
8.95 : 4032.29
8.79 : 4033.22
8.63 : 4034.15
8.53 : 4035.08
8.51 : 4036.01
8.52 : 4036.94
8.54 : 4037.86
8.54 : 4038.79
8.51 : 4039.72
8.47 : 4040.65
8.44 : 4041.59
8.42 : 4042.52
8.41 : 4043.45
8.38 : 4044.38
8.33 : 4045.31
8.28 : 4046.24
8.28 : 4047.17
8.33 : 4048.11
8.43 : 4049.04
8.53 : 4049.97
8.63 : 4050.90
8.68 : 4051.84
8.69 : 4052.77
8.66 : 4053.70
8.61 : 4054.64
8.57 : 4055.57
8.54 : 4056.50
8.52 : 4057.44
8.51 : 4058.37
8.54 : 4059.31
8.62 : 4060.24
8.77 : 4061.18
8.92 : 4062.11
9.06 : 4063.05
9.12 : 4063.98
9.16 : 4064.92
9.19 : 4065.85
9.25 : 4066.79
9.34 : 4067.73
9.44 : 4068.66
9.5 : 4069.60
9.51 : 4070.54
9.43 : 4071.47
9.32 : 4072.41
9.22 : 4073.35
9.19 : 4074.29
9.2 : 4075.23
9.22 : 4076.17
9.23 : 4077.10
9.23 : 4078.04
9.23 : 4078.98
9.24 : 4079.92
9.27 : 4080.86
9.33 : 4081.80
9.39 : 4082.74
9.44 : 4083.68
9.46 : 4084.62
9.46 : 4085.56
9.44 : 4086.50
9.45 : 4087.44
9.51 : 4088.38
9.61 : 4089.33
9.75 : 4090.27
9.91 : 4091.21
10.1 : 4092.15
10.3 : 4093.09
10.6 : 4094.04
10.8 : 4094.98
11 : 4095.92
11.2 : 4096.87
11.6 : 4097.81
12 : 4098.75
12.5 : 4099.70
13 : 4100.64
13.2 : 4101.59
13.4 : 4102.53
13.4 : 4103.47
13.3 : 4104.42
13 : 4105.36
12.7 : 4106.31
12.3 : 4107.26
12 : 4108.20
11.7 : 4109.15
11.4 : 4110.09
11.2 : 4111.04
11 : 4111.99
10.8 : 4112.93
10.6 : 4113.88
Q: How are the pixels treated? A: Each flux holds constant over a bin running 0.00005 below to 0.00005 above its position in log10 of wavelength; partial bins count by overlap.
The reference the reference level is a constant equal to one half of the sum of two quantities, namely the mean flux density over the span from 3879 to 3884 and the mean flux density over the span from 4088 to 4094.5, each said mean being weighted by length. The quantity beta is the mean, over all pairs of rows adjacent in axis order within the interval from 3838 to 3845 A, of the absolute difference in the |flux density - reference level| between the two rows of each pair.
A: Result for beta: 0.04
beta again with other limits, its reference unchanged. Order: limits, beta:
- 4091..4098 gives 0.22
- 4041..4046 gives 0.03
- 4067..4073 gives 0.07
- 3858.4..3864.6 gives 0.10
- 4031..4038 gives 0.09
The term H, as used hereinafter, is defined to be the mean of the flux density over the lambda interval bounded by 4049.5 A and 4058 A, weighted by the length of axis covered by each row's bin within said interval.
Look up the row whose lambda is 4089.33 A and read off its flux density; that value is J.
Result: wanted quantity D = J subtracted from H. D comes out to -1.0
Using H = 8.6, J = 9.61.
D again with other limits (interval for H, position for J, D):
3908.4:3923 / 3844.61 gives -1.4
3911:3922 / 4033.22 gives 0.9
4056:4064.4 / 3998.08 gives -0.2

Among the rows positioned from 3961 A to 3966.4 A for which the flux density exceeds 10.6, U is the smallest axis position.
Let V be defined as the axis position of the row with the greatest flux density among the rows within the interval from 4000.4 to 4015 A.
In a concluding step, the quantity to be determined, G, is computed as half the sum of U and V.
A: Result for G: 3983.0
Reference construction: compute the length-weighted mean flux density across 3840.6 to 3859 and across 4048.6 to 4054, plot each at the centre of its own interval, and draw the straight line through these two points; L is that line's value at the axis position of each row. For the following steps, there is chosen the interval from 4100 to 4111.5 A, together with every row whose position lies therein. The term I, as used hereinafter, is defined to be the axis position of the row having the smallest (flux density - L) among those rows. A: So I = 4111.04 A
